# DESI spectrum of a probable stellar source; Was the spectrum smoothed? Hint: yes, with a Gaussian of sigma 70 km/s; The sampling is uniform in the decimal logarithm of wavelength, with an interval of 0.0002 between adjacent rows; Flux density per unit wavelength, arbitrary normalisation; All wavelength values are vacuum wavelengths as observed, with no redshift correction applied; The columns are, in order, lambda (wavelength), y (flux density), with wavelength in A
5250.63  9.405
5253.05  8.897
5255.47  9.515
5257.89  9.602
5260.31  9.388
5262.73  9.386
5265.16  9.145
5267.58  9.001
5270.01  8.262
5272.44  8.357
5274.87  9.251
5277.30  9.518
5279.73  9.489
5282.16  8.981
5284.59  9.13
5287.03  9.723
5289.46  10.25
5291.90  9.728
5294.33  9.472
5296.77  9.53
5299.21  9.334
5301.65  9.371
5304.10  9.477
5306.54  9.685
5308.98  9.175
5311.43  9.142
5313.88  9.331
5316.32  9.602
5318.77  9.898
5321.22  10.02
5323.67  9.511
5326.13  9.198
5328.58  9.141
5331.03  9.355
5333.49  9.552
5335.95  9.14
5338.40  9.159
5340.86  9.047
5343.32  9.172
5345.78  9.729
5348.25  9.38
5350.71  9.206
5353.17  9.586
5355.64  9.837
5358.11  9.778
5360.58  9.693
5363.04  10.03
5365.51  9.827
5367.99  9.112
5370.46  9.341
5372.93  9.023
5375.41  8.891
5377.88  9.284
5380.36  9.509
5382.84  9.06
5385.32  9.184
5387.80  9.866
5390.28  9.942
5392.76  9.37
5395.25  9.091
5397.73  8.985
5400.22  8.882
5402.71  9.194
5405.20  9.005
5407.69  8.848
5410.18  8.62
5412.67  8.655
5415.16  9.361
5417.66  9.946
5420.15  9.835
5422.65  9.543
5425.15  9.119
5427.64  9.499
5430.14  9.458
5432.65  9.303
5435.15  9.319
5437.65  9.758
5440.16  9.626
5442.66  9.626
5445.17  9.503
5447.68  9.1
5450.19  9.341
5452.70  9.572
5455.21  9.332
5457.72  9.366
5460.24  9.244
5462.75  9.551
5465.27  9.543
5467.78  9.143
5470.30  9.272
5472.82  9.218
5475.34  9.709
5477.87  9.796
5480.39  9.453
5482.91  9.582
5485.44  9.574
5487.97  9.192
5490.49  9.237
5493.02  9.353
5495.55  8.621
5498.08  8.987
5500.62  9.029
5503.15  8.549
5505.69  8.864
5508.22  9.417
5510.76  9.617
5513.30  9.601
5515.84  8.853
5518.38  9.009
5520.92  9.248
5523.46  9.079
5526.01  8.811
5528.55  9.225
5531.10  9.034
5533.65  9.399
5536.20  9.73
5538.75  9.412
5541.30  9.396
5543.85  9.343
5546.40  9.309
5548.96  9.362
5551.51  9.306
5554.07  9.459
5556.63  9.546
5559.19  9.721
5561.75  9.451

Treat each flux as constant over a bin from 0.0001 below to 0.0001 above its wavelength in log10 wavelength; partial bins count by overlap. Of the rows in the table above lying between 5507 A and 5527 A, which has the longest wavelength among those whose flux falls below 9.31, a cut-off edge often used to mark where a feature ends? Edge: 5526.01 A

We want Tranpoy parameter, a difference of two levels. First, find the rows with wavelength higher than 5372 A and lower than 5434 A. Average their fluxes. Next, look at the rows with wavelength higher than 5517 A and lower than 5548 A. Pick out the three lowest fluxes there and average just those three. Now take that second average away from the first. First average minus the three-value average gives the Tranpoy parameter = 0.3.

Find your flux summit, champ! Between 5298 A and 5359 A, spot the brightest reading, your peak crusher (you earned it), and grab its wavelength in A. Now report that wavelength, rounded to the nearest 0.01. 5321.22 A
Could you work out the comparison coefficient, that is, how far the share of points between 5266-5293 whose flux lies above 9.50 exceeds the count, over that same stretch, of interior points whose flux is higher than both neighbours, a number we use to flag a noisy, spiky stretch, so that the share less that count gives -1.64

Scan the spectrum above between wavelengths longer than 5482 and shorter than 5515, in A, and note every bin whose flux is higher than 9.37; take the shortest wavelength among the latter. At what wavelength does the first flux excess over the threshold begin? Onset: 5482.91 A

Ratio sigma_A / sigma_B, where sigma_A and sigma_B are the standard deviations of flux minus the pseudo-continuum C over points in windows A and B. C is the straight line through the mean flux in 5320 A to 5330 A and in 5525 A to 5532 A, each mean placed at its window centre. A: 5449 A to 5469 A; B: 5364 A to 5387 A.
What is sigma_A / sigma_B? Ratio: 0.55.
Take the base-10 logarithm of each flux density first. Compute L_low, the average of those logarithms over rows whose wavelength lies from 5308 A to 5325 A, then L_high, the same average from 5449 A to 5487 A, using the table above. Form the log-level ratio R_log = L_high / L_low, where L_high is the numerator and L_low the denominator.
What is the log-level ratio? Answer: 1.00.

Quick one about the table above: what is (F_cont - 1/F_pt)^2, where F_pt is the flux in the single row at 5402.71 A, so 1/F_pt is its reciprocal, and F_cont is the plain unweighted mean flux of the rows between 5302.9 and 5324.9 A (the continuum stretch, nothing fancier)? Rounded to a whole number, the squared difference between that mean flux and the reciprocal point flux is 89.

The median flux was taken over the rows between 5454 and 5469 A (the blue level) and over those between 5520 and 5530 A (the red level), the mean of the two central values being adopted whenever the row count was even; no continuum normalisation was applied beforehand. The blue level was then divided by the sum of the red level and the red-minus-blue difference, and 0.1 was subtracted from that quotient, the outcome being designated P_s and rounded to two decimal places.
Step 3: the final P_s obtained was 0.94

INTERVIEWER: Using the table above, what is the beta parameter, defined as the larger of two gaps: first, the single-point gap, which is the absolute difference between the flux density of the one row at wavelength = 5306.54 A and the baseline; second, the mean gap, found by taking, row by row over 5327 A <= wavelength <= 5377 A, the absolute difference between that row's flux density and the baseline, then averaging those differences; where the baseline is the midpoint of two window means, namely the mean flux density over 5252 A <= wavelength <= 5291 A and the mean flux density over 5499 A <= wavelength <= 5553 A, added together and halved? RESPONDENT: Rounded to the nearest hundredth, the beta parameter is 0.45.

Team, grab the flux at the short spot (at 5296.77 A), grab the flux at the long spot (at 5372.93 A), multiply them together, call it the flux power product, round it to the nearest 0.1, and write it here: 86.0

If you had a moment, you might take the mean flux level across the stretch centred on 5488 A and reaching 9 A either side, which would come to 9.29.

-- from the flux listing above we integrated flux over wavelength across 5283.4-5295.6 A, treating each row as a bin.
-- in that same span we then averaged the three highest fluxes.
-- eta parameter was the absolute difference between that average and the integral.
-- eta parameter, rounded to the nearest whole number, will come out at 108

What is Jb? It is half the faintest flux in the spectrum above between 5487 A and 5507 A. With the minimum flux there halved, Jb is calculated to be 4.27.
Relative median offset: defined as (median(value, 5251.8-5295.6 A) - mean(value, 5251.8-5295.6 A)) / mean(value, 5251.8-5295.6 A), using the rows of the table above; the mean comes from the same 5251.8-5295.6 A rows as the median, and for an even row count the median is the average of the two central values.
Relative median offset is 0.011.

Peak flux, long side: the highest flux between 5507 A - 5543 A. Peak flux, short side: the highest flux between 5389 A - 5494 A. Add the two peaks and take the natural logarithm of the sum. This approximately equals 2.98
